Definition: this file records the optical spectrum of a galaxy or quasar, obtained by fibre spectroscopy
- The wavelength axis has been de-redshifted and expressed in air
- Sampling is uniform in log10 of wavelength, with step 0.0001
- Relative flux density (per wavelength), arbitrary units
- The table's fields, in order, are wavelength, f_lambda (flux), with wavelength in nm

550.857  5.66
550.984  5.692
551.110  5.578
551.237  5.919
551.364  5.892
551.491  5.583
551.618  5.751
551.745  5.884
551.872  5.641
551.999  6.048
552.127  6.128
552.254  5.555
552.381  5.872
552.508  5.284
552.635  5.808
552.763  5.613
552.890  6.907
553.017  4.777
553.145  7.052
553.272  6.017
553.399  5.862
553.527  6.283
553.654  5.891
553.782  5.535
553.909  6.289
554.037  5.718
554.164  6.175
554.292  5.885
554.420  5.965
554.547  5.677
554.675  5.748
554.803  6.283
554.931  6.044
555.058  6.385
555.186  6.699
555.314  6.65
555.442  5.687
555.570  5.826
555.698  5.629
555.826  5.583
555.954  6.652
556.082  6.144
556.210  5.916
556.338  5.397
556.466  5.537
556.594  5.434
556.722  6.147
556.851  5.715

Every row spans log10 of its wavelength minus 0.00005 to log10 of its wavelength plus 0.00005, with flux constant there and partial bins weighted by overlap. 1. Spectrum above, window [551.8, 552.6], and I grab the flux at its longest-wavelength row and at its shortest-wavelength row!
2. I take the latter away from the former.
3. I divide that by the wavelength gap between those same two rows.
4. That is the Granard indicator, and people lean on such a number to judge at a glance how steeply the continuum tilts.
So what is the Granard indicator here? -0.56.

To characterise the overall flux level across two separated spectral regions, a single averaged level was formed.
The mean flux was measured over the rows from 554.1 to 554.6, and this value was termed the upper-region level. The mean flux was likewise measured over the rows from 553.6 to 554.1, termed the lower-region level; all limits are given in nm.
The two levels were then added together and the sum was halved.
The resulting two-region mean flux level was 5.89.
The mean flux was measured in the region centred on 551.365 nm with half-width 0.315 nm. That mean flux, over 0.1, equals 57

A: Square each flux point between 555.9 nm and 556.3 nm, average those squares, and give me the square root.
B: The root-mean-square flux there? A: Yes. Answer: 6.24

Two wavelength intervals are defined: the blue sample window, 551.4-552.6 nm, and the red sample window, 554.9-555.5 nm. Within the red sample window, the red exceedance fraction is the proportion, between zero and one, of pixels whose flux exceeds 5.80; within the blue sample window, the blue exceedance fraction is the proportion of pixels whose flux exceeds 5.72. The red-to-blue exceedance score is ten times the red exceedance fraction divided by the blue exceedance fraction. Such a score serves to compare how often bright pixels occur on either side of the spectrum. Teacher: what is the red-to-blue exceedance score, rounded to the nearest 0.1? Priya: 14.4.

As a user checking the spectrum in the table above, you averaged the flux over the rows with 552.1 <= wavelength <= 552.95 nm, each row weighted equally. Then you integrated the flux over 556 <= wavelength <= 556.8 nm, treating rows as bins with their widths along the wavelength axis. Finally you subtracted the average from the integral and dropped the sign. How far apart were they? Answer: 1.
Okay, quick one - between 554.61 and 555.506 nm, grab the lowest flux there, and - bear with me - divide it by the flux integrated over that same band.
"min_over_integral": 1.02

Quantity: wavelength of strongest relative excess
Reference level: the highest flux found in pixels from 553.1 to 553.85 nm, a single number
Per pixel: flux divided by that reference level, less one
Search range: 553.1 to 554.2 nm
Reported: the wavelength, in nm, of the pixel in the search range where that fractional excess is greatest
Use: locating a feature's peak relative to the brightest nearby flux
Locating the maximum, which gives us 553.145 nm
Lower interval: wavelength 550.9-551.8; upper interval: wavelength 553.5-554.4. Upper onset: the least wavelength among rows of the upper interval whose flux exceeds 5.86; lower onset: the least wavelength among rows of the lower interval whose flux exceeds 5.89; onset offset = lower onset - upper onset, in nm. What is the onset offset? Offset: -2.29 nm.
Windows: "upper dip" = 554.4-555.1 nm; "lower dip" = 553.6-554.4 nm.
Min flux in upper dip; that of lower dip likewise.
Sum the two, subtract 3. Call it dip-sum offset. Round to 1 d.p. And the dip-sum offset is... 8.2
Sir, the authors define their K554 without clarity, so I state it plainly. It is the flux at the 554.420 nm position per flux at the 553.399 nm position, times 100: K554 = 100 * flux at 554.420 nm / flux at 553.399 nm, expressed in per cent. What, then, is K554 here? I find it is 102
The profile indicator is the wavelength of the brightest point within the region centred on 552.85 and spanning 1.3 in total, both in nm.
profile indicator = 553.145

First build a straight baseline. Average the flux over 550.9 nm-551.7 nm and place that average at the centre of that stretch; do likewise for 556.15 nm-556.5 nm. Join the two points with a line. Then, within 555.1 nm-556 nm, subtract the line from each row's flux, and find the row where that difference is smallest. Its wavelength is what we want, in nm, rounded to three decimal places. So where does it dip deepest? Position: 555.826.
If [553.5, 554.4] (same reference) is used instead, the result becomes 553.782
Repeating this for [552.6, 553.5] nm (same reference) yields 553.017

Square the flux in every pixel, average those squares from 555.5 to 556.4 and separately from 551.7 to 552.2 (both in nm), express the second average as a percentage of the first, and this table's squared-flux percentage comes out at 101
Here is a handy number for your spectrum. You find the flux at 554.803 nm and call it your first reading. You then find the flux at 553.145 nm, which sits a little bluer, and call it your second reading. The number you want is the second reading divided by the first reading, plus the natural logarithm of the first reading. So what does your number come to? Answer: 2.96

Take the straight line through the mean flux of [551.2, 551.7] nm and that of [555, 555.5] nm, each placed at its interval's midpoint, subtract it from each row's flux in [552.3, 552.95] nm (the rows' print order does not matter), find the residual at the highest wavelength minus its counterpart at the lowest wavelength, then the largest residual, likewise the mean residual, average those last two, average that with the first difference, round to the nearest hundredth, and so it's 0.69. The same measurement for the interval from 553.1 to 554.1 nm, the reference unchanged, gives -0.49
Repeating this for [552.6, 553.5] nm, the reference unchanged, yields 0.22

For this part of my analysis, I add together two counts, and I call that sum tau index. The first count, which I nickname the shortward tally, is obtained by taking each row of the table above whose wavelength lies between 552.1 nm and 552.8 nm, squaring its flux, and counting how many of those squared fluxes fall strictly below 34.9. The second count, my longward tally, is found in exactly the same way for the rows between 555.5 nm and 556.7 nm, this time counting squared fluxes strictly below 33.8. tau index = 10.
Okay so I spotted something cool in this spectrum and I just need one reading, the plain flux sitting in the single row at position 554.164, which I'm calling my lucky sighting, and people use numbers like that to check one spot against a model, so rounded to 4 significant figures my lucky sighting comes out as 6.175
